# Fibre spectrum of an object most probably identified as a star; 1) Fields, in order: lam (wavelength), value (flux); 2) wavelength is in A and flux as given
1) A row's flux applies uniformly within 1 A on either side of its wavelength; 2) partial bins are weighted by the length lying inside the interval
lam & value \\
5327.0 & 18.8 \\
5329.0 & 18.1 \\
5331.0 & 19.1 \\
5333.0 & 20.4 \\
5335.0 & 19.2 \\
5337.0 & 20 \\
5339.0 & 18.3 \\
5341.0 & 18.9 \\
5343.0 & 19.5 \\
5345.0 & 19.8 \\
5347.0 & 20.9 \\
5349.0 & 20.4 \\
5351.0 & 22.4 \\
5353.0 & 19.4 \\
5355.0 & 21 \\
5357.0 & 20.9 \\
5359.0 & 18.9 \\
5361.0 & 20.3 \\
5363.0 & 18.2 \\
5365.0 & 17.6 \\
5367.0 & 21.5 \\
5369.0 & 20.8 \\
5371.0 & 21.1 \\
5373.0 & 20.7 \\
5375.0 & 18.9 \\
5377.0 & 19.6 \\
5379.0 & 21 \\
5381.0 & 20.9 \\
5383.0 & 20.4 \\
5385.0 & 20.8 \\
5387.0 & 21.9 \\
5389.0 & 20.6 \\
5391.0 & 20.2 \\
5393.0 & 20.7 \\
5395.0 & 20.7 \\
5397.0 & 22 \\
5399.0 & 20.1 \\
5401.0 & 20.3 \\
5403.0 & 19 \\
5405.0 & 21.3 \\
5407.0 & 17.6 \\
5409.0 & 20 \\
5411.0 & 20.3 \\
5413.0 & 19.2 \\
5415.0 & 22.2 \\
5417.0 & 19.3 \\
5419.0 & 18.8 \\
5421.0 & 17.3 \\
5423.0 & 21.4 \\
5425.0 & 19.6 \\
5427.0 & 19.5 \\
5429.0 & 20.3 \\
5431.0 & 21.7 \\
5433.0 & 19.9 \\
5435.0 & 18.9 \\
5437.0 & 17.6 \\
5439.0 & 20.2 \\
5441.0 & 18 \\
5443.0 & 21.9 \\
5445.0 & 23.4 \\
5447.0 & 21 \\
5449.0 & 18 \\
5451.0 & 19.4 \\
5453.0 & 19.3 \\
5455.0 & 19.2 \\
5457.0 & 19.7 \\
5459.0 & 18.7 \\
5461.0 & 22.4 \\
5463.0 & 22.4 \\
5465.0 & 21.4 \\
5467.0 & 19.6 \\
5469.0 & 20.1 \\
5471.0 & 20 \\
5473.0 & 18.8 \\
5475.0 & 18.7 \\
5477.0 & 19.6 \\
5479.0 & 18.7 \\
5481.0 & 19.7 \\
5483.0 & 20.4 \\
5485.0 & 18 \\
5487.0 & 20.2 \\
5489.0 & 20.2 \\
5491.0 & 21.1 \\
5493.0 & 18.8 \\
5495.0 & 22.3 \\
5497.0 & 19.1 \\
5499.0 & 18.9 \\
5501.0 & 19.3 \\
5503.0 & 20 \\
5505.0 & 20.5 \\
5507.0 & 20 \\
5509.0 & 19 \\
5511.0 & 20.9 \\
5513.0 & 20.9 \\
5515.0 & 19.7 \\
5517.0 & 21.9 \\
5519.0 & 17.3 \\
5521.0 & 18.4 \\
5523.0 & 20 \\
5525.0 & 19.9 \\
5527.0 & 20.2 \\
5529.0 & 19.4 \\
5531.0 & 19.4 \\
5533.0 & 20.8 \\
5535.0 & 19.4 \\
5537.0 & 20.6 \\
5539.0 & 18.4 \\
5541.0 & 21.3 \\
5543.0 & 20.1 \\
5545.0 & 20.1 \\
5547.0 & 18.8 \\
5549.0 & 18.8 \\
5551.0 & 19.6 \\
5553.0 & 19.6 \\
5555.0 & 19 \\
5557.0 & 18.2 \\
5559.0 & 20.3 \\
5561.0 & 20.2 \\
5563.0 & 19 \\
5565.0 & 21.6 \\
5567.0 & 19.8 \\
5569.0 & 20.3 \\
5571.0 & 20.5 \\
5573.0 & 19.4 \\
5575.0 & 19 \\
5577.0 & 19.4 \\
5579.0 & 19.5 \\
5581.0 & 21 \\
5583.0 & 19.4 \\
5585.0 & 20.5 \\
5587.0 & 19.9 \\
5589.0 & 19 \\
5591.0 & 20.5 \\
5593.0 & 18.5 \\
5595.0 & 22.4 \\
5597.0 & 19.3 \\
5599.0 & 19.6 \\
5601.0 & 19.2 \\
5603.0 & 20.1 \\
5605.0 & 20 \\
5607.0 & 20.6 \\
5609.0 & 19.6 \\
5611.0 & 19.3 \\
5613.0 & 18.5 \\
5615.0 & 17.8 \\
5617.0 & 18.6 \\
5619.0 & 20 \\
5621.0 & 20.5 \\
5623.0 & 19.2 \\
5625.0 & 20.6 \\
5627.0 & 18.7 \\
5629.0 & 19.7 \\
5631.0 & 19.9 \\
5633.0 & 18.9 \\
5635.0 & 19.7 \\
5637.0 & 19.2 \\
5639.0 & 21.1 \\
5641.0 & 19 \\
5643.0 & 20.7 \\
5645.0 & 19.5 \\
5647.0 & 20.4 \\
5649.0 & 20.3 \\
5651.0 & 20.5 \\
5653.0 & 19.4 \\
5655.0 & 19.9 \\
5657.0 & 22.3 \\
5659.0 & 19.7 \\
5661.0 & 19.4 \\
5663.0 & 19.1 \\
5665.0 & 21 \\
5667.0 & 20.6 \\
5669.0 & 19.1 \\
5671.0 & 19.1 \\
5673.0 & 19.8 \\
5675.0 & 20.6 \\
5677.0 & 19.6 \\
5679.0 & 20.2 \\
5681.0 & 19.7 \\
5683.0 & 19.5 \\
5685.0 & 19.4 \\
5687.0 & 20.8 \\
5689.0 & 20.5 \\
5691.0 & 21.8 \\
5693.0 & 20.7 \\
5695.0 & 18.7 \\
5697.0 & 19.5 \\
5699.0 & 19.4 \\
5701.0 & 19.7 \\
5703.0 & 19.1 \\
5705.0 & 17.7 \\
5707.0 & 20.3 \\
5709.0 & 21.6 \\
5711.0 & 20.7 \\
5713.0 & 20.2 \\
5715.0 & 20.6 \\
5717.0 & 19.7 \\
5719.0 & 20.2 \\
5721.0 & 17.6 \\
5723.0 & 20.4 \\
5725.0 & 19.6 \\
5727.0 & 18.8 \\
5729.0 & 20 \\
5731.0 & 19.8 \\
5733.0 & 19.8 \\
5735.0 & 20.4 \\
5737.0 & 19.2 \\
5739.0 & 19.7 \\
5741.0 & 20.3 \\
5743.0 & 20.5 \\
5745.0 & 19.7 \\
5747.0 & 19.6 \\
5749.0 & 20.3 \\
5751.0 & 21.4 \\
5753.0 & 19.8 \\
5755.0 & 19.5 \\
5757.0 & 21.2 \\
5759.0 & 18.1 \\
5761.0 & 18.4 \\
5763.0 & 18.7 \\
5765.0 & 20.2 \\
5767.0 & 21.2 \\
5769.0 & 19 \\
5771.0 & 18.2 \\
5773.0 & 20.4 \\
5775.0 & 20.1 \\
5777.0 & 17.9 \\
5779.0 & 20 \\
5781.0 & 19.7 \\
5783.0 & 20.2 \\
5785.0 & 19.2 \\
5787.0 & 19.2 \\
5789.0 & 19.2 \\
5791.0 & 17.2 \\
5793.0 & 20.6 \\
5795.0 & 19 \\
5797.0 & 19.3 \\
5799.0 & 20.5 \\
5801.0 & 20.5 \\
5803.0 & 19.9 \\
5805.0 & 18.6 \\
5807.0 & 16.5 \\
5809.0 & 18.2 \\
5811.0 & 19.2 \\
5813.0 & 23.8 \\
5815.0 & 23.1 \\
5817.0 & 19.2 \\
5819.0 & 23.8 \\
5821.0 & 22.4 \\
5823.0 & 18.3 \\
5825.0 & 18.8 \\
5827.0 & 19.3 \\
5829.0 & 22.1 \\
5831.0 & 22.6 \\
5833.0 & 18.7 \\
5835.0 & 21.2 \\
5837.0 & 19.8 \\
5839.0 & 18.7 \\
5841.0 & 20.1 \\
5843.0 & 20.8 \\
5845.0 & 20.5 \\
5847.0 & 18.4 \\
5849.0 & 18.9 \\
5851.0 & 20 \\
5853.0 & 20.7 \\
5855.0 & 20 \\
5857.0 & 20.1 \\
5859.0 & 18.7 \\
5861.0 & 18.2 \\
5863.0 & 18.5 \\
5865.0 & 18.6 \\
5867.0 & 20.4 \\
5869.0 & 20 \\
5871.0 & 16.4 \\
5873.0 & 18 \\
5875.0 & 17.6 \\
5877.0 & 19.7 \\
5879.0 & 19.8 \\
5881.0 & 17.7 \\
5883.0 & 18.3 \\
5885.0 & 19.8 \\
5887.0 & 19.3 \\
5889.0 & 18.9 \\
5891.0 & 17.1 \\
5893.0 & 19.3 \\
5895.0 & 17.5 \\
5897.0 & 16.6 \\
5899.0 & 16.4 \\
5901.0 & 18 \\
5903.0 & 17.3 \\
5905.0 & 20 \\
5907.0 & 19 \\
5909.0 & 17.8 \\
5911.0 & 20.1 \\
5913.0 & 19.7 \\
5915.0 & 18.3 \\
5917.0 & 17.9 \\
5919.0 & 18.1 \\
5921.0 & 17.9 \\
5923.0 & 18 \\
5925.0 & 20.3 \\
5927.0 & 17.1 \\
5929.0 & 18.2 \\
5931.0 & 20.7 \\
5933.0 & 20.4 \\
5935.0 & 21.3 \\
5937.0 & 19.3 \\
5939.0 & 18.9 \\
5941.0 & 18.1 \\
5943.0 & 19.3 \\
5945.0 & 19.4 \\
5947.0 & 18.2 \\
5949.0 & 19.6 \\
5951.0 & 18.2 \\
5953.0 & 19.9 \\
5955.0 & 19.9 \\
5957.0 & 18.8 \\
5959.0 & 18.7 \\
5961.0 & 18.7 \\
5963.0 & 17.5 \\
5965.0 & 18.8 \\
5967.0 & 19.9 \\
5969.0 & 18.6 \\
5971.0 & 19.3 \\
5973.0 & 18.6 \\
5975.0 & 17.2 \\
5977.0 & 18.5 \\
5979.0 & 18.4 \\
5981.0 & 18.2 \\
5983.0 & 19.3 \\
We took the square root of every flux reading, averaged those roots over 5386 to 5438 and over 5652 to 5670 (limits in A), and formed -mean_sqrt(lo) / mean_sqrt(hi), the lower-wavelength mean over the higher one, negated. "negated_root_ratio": -1.00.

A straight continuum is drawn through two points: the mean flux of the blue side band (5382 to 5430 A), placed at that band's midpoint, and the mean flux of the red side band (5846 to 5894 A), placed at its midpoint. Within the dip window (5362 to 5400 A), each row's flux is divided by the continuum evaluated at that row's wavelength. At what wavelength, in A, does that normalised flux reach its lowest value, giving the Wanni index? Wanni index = 5365.0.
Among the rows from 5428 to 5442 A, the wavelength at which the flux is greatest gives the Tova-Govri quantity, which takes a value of 5431.0 A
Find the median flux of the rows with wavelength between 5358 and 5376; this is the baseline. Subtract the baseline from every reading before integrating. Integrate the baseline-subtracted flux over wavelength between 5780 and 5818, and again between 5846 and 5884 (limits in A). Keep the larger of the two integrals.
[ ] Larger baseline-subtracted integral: -25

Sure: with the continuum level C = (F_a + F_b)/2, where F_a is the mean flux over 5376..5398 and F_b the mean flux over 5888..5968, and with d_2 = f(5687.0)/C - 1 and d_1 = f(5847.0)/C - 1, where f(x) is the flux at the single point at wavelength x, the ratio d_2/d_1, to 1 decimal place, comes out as -0.8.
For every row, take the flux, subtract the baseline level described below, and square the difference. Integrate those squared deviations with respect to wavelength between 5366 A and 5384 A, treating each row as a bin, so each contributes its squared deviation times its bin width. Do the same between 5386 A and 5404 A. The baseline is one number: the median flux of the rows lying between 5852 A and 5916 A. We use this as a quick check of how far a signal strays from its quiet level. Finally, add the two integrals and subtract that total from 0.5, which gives -157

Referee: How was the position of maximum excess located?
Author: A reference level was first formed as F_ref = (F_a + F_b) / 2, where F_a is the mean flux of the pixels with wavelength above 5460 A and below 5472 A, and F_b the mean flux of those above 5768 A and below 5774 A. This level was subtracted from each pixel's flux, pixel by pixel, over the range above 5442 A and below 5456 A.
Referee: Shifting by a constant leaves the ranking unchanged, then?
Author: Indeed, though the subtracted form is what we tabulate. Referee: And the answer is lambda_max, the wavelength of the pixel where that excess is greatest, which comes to 5445.0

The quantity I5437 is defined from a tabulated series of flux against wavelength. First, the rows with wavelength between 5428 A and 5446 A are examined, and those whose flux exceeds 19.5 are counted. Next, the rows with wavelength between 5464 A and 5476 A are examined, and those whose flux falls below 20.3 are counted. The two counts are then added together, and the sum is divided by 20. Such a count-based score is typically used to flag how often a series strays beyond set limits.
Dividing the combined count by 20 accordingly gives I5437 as 0.55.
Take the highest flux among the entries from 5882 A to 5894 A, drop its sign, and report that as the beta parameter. 19.8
